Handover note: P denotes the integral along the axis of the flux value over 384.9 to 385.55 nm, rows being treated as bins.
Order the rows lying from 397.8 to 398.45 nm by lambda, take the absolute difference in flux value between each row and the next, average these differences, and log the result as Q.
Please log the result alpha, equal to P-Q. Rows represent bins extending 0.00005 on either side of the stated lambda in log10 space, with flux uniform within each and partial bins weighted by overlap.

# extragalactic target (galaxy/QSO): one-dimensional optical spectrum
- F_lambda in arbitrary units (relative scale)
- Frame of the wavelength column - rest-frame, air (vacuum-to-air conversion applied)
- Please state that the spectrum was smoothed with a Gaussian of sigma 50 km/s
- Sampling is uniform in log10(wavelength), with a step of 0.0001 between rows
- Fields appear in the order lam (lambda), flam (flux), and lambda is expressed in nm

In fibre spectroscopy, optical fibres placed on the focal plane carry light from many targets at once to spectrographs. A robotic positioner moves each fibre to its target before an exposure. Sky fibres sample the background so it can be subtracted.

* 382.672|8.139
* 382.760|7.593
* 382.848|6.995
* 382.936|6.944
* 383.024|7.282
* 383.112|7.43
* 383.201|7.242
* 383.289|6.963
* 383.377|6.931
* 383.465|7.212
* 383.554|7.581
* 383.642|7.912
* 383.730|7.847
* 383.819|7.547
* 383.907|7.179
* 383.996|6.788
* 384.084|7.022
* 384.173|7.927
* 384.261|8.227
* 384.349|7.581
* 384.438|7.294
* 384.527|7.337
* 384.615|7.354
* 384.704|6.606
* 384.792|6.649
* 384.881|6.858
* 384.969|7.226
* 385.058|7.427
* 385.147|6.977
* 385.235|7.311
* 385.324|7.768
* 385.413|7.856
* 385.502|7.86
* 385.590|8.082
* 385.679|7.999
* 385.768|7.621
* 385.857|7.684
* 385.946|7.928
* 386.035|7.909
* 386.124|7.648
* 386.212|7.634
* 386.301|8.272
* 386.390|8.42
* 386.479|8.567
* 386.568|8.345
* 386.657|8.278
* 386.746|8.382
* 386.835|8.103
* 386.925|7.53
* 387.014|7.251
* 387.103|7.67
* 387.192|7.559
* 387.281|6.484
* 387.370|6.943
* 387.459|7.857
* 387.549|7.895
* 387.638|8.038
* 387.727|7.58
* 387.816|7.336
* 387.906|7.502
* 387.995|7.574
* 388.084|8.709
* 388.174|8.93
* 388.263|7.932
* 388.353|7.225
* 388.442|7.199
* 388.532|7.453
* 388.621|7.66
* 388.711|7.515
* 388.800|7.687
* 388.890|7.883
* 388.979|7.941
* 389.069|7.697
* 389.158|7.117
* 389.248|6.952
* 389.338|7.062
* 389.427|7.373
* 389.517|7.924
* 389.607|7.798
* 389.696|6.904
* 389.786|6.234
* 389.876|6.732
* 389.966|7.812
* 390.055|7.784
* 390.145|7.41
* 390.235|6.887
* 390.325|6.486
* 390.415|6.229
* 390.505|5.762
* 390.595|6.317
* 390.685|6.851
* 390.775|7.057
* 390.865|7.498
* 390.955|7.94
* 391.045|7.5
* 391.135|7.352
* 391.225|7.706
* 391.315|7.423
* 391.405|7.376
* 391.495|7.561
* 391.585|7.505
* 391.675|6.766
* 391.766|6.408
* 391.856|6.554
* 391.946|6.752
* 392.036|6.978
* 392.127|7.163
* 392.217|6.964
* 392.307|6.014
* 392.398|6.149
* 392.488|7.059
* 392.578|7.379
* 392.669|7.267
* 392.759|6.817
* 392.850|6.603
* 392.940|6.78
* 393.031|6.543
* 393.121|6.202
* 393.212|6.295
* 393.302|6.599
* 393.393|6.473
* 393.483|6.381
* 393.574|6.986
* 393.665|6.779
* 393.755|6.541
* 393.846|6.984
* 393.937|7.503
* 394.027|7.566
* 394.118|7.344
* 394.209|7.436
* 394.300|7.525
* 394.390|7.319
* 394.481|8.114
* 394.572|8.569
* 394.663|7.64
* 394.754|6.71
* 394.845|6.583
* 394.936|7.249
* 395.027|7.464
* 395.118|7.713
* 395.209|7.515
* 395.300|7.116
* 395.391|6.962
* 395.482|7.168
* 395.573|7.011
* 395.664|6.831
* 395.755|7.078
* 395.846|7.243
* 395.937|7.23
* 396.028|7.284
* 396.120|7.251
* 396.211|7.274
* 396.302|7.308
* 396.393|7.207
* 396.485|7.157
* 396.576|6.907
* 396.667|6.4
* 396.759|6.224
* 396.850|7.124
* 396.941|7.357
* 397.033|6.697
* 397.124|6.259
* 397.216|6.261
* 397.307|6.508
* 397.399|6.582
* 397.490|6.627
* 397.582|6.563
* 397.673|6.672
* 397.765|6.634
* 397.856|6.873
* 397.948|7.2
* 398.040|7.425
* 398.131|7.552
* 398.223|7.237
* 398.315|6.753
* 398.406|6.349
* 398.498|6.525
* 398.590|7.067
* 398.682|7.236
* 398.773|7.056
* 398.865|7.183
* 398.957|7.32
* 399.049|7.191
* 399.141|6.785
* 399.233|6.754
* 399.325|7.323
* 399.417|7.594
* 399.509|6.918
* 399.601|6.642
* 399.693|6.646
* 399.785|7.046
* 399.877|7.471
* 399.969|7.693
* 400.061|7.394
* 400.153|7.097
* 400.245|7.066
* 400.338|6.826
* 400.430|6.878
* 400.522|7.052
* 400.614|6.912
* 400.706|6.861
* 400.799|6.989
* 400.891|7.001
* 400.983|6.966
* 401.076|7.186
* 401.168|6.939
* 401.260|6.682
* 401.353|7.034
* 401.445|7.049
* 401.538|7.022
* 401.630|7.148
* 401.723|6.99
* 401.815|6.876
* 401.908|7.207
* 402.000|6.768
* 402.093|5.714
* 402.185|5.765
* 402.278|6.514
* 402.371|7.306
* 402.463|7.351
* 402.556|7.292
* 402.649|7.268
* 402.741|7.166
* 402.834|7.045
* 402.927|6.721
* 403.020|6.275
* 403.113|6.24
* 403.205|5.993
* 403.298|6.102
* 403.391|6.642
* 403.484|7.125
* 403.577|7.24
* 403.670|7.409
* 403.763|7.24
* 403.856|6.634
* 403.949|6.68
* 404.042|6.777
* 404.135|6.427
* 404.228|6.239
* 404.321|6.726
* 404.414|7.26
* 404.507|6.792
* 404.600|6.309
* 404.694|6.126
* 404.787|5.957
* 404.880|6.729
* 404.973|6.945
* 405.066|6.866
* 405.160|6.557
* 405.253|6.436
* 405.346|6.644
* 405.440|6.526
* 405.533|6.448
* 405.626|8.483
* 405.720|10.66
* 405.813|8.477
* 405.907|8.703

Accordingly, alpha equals 4.5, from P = 4.9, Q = 0.31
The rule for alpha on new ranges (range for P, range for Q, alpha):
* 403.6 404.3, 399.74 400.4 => 4.5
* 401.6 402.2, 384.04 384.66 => 3.6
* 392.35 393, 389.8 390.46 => 4.0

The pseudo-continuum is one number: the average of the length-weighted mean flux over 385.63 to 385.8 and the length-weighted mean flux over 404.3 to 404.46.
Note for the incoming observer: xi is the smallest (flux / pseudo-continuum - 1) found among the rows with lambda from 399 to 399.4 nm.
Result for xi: -0.09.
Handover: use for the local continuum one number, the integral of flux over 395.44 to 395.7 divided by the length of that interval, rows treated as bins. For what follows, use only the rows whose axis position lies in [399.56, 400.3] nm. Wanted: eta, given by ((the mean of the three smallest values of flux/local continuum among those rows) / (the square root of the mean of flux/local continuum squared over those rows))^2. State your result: 0.90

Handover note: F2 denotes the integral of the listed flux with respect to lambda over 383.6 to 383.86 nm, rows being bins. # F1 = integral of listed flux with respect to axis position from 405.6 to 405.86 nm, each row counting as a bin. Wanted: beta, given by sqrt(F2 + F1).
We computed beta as 2.10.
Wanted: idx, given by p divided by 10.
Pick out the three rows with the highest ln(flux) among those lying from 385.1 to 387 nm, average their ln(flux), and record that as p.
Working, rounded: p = 2.13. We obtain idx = 0.213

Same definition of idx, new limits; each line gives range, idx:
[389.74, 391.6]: 0.206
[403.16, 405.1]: 0.199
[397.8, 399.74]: 0.202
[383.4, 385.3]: 0.208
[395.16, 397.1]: 0.200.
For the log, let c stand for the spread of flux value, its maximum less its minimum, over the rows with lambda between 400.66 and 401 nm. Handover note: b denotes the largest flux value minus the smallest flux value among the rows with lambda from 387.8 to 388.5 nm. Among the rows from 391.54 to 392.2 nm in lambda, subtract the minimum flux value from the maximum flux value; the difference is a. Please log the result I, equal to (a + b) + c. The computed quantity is 3.0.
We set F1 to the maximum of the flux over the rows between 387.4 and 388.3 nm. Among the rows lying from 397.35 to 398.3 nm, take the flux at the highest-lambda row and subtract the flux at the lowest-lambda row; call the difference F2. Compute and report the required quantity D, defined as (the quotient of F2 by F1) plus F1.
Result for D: 9.00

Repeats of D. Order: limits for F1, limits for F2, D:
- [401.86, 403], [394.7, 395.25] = 7.46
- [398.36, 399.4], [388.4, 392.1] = 7.29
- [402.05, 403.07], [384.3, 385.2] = 7.27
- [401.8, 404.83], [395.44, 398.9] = 7.41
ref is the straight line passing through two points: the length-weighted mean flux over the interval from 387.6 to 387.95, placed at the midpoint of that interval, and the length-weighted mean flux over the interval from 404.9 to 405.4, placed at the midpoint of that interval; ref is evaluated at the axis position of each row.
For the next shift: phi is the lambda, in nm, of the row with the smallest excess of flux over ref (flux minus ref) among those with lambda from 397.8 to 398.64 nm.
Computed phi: 398.406 nm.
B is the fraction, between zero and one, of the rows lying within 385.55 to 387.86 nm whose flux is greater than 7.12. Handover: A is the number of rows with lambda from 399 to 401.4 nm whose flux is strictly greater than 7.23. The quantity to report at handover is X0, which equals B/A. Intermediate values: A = 5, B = 0.9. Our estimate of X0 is 0.18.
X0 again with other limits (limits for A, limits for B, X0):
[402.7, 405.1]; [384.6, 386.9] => 0.21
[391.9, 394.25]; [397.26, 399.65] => 0.06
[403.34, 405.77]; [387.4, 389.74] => 0.14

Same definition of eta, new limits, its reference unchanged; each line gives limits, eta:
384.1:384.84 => 0.86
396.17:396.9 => 0.87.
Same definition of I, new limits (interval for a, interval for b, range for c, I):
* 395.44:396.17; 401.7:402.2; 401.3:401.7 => 2.1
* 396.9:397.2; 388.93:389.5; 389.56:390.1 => 3.7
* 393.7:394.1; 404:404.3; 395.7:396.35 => 1.8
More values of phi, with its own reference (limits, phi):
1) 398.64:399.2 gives 399.141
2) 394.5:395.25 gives 394.845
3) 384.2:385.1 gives 384.704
